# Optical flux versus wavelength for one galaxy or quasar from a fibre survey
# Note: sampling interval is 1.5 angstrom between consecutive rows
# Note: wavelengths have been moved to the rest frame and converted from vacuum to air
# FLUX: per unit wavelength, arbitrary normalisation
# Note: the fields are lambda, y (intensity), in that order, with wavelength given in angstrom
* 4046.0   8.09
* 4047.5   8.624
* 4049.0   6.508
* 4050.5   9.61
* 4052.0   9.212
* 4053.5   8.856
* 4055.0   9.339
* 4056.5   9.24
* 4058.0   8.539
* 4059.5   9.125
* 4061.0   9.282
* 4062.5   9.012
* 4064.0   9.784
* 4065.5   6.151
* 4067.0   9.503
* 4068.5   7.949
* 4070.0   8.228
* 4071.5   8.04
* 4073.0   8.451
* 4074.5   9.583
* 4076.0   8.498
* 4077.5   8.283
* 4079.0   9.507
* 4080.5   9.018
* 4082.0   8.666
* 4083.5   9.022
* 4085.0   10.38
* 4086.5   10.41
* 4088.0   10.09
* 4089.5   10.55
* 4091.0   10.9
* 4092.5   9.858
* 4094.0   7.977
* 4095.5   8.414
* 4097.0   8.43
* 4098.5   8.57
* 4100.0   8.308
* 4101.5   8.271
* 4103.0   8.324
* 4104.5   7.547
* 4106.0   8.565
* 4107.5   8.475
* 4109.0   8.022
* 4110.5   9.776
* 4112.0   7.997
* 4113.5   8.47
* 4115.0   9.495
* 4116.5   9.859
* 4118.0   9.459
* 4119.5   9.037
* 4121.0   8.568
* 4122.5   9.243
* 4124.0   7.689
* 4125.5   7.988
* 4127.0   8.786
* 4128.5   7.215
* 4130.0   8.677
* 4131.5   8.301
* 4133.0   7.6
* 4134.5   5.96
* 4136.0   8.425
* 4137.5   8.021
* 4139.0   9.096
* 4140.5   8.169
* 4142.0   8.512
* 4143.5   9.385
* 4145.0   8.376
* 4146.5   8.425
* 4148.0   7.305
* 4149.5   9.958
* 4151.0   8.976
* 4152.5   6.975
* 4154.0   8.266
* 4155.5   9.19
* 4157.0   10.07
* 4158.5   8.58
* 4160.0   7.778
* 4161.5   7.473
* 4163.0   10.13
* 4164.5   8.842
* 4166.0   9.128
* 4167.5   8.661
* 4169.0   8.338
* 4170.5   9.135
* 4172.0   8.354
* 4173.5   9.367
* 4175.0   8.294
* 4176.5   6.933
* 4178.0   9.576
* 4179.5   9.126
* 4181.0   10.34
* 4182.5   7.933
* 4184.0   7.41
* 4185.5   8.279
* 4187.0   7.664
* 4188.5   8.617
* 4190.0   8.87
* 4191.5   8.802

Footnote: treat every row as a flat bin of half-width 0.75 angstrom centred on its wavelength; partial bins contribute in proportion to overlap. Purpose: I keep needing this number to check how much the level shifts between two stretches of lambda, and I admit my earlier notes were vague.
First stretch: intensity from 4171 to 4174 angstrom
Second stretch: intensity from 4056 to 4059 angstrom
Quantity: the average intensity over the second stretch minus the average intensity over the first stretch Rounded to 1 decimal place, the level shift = 0.0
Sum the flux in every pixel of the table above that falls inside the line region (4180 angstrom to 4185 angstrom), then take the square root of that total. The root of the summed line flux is 5.07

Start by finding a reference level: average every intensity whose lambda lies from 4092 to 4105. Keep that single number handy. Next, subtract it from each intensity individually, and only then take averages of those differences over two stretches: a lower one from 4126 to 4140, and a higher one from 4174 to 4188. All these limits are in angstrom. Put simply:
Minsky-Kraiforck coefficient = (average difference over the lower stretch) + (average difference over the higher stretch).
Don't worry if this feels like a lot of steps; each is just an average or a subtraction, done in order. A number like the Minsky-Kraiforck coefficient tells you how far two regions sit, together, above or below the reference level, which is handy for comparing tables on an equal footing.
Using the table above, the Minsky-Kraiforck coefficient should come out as -0.4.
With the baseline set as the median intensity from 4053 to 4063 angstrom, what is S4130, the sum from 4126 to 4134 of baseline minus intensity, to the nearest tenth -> 5.0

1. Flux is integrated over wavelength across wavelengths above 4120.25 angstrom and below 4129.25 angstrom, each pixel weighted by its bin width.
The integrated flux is 74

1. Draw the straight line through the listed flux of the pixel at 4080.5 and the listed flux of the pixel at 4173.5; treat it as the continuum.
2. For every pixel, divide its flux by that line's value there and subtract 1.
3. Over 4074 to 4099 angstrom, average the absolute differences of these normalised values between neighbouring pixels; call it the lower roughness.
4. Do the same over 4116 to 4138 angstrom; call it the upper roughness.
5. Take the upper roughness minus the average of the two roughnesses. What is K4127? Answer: 0.0178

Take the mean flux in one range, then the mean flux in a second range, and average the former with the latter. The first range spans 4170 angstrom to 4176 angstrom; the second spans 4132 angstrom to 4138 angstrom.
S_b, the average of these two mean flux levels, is 8.1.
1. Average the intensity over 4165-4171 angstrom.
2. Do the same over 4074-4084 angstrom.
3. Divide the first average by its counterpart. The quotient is 0.99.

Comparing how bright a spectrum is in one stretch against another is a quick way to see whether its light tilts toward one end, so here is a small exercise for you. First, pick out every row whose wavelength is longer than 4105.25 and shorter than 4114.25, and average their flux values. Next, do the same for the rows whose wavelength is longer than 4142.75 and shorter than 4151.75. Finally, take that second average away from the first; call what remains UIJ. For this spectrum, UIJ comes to -0.19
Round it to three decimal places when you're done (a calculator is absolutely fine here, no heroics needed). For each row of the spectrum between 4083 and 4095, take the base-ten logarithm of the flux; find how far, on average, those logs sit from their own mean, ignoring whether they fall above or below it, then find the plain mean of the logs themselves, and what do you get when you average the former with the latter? 0.513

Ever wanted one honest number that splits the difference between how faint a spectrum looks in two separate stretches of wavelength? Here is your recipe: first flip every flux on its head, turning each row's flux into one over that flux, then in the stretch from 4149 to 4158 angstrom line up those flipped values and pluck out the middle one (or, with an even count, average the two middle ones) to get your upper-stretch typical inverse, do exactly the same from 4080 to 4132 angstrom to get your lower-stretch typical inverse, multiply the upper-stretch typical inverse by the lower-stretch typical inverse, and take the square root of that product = 0.113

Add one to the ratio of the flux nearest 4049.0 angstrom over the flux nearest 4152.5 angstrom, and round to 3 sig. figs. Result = 1.93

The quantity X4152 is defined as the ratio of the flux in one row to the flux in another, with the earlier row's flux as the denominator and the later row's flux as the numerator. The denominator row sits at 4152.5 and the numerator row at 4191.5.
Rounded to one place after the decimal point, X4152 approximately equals 1.3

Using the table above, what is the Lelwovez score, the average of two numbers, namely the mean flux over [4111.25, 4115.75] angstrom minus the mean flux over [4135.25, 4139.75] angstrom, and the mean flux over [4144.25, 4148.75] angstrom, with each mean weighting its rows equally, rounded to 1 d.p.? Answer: 4.1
